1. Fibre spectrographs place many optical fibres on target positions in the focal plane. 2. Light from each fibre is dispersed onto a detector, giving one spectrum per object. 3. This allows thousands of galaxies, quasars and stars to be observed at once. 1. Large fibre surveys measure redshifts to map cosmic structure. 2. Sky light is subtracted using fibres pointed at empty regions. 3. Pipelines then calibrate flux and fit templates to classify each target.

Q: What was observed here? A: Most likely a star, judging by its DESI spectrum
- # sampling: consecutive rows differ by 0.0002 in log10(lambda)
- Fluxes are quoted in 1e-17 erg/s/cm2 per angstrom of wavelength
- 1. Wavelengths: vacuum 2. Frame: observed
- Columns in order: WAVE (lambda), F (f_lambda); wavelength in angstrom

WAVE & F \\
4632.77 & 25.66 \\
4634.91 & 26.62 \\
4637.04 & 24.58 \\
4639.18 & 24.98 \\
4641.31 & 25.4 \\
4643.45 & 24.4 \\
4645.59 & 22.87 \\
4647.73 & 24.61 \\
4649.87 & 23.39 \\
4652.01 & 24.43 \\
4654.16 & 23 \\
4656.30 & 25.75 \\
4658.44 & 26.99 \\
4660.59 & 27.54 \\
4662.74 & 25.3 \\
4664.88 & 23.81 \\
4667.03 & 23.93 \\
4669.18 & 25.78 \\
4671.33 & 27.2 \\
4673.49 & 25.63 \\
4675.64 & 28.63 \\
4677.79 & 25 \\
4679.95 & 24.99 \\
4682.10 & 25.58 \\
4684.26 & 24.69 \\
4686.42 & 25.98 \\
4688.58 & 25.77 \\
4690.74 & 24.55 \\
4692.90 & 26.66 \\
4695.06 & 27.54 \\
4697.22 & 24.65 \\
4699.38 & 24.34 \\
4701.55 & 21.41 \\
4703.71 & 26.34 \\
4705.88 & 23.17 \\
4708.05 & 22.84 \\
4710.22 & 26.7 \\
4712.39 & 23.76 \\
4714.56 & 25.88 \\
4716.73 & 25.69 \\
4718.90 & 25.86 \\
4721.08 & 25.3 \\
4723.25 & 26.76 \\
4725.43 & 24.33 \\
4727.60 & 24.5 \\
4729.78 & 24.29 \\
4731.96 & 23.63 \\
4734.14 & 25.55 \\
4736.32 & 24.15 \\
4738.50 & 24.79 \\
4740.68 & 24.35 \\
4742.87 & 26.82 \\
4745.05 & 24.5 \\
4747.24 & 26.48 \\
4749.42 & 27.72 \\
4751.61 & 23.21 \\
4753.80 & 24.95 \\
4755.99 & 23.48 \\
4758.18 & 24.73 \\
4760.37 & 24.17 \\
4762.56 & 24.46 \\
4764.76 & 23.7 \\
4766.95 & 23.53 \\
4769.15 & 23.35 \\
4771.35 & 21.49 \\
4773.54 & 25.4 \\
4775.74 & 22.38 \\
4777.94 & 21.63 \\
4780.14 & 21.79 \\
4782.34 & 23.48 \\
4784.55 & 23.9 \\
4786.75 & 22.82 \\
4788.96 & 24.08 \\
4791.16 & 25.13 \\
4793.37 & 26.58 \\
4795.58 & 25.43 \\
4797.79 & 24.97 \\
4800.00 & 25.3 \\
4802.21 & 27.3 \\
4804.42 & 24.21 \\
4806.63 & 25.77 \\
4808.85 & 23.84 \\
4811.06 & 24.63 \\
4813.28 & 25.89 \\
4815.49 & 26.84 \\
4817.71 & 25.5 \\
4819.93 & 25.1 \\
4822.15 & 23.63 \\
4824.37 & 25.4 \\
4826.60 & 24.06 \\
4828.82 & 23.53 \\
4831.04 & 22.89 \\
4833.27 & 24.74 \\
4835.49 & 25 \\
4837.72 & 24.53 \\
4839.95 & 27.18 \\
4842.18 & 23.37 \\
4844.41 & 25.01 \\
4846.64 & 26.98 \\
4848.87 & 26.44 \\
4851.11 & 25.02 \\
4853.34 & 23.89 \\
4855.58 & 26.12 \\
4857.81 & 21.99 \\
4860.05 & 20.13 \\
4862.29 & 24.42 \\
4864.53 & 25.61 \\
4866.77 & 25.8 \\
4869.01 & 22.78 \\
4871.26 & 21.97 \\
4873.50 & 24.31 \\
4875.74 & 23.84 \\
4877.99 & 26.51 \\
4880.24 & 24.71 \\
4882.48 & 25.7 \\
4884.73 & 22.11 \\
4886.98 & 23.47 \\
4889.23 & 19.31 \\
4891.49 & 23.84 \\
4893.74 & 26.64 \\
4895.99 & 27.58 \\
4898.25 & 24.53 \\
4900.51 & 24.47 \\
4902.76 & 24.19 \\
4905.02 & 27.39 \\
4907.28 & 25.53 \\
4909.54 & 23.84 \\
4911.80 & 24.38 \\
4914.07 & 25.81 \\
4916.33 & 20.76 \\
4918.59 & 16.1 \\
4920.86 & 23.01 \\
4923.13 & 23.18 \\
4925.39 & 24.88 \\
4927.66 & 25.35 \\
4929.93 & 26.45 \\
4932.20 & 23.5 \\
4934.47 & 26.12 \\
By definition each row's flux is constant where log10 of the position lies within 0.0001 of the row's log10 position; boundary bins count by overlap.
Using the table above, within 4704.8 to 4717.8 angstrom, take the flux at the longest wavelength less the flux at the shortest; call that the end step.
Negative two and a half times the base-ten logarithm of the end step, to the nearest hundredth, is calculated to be -1.00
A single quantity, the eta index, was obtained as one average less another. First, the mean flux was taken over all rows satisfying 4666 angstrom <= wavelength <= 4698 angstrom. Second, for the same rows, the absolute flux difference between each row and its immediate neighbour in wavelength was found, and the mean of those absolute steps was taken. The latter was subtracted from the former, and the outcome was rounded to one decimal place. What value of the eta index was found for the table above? 24.2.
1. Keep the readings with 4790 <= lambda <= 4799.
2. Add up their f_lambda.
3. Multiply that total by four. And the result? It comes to 408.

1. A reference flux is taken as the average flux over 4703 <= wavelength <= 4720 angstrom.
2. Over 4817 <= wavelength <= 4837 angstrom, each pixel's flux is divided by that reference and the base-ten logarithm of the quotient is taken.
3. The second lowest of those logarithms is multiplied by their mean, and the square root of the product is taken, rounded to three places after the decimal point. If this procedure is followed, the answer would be 0.017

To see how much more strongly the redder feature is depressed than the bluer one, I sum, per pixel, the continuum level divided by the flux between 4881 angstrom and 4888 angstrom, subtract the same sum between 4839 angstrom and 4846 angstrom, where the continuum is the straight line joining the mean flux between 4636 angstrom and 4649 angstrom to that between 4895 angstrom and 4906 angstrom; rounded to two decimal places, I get 0.21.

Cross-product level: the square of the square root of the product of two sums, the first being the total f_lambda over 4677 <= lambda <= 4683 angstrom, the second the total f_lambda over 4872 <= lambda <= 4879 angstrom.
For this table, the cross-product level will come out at 5642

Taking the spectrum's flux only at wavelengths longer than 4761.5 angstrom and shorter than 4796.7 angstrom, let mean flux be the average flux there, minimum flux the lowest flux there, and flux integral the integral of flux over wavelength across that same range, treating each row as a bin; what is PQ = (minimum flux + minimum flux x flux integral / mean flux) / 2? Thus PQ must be 389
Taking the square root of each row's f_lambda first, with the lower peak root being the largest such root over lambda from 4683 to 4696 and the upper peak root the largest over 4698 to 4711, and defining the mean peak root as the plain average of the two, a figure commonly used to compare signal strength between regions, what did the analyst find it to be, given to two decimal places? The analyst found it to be 5.21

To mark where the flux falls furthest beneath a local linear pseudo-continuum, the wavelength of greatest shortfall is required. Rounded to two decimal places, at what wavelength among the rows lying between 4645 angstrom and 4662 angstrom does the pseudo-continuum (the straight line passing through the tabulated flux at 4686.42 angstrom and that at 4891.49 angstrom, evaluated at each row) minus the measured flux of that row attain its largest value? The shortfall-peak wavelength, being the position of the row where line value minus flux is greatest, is 4645.59 angstrom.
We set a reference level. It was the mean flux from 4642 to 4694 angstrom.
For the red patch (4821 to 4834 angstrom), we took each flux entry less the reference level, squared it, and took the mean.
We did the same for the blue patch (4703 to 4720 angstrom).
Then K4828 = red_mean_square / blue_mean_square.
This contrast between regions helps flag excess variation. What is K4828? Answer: 1.1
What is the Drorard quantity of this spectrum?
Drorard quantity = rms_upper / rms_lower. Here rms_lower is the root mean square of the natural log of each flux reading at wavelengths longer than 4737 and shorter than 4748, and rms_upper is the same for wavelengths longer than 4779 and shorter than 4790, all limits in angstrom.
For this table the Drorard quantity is 0.97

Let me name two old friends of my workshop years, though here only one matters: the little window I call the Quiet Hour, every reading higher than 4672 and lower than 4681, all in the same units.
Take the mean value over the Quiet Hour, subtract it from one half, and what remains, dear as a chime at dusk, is -25.6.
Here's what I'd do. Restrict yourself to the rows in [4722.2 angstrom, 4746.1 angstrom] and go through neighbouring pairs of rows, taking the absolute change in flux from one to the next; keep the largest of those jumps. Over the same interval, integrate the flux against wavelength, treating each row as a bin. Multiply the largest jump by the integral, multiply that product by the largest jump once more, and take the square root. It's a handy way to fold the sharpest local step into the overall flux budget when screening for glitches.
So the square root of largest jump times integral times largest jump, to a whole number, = 60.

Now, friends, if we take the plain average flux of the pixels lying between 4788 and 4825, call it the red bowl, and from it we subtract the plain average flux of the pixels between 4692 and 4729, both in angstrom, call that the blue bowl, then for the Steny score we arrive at 0.2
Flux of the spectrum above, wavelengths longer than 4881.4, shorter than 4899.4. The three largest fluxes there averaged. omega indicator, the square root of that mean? 5.16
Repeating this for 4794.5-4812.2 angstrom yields 5.12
